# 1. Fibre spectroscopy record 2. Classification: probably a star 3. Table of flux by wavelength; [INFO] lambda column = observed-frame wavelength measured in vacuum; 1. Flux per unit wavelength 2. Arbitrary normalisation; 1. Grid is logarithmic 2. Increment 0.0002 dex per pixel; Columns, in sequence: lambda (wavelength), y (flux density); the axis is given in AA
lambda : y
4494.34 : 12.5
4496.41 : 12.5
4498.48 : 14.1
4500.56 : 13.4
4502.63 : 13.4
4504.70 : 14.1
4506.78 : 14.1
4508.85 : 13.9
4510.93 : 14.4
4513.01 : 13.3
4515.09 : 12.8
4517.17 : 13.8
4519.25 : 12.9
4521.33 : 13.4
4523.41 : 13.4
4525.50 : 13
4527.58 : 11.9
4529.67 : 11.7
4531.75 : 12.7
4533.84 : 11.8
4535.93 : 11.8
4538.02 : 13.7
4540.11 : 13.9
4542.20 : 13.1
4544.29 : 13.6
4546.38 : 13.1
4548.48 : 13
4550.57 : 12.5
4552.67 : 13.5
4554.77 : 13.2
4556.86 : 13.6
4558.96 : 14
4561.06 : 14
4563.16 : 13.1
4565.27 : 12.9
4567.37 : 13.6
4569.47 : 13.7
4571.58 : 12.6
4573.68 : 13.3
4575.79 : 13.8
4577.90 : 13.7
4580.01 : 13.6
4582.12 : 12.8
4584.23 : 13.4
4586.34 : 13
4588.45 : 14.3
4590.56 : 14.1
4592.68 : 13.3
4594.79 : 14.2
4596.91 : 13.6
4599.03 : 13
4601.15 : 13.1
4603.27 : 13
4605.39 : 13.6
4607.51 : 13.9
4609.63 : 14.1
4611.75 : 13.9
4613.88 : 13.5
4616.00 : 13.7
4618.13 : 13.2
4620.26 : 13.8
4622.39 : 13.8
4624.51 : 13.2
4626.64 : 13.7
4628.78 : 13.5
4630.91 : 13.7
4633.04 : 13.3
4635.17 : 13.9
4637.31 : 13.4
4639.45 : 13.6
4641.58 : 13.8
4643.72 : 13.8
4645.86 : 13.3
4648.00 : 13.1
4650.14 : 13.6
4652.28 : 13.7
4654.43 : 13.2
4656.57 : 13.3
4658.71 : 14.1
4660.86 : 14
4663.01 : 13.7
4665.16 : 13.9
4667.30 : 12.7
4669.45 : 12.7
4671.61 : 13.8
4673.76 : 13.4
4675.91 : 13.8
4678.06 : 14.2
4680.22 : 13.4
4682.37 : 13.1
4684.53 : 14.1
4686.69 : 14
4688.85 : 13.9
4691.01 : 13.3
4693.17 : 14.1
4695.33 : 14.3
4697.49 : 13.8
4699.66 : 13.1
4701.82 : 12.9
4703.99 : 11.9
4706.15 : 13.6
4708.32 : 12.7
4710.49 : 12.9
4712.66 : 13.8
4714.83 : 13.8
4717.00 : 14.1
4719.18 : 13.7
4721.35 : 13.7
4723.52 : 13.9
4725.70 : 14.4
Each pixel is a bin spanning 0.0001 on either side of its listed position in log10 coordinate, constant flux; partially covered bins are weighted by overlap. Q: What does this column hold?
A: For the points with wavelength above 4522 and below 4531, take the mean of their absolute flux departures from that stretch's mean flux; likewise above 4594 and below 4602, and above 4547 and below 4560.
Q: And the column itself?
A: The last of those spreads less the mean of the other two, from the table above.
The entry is -0.16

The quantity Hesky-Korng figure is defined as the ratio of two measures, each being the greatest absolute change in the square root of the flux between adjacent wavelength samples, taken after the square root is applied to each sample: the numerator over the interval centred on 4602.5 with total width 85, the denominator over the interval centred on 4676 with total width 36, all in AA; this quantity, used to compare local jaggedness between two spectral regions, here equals 1.1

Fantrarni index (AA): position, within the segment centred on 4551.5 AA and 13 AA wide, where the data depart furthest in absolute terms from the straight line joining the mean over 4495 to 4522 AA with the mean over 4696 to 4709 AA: 4550.57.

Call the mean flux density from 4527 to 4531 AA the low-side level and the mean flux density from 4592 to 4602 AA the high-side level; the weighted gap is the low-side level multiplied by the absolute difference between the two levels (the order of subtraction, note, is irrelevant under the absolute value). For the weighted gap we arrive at 19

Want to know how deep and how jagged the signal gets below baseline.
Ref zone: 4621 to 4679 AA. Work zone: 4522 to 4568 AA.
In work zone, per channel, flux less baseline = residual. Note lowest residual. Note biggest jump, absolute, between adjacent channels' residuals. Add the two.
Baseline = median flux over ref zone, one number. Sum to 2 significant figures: -0.10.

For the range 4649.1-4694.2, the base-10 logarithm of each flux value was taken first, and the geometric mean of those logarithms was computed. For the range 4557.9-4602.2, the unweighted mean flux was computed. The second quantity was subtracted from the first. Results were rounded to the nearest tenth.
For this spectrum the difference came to -12.3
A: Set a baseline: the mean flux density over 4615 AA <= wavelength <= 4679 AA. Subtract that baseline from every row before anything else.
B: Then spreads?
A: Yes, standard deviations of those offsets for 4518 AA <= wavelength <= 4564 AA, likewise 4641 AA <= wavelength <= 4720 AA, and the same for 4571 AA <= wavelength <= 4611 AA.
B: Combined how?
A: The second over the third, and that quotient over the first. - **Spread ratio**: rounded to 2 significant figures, 1.5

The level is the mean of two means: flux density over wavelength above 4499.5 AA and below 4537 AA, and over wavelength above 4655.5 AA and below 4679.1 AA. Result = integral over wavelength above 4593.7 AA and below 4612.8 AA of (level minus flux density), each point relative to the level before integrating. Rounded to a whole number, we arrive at -5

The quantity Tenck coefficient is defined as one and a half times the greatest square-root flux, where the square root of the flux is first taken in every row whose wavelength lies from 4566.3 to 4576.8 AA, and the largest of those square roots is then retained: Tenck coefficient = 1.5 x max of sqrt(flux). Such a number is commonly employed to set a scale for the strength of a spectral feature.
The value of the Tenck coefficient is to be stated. 5.57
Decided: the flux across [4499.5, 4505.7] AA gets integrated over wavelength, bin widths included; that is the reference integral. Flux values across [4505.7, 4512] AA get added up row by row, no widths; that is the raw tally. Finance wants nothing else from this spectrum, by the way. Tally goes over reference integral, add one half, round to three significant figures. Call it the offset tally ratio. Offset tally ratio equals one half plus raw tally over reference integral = 1.00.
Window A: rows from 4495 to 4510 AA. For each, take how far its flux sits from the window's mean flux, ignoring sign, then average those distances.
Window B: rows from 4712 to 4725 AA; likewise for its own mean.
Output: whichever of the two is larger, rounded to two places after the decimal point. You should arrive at 0.47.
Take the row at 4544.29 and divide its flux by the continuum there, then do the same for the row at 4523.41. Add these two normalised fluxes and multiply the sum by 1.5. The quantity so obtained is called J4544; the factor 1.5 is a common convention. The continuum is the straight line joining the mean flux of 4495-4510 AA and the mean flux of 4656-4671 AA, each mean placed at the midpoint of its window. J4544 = 2.98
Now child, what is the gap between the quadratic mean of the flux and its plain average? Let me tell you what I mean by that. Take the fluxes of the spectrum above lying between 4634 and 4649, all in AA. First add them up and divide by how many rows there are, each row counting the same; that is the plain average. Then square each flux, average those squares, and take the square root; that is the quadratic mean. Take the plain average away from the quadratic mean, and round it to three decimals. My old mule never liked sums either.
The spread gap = 0.003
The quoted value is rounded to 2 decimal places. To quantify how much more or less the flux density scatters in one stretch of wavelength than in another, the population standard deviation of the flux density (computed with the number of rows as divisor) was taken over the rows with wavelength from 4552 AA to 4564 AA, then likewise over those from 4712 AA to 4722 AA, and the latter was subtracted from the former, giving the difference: 0.20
